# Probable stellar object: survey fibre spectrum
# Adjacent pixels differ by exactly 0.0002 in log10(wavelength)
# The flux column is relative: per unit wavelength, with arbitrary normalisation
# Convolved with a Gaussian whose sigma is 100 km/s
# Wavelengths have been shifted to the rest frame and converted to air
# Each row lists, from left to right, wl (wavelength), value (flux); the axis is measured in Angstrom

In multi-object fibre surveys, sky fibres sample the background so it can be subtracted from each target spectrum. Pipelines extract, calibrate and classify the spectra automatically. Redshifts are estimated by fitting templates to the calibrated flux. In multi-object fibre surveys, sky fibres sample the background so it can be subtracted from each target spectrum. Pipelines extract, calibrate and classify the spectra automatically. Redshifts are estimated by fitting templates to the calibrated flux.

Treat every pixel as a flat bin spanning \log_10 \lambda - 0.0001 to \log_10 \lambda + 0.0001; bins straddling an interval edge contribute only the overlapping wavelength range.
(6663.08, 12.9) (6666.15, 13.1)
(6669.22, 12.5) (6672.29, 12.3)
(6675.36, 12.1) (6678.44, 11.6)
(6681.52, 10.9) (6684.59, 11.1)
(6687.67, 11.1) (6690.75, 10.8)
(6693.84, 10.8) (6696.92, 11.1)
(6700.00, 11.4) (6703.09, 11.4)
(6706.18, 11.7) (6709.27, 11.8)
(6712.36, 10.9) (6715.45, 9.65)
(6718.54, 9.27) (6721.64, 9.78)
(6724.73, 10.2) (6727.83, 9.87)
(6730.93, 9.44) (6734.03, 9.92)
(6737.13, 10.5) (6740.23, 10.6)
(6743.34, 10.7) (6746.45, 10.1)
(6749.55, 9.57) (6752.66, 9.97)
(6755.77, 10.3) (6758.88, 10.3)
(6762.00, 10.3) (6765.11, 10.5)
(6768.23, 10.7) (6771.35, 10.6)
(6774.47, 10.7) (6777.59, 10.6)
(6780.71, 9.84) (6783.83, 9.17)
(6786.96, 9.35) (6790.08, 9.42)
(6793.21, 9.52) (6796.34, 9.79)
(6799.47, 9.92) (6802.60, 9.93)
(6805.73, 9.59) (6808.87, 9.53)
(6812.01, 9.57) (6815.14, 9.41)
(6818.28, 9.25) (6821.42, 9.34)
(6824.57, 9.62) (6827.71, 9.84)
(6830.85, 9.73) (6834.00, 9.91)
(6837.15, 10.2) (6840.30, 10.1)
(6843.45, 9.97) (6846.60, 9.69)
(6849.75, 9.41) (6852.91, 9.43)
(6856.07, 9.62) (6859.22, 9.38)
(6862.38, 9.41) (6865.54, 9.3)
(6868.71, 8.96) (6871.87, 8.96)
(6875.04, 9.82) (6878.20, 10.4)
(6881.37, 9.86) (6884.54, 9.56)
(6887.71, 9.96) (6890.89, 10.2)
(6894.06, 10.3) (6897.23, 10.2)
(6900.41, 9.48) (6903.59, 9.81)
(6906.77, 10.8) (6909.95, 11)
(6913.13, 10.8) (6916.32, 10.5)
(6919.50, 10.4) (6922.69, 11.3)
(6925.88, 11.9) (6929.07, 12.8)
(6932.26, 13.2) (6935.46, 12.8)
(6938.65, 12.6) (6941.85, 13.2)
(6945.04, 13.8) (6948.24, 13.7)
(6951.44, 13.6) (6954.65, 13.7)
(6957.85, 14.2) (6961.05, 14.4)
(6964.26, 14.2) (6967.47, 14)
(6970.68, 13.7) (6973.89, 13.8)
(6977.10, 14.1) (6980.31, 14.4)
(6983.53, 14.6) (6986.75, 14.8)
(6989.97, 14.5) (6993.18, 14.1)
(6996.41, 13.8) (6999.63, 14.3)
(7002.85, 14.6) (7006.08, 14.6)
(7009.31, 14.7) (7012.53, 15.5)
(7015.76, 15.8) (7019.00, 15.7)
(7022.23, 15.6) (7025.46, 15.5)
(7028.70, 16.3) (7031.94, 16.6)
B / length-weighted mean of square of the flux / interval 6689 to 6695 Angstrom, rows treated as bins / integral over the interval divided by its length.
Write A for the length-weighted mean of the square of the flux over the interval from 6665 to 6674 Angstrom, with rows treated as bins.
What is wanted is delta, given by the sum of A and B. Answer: 276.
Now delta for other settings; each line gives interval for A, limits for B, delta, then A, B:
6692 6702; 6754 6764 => 229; 123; 106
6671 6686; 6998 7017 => 357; 135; 222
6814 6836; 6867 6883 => 185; 92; 92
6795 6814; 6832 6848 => 194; 94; 99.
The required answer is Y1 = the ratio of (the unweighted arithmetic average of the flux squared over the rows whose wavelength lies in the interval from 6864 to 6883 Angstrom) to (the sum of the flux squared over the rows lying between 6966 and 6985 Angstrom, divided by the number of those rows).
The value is 0.5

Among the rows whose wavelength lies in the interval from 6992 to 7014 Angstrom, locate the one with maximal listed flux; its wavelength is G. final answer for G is 7012.53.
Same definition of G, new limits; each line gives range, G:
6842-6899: 6878.20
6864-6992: 6986.75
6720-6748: 6743.34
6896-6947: 6945.04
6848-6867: 6856.07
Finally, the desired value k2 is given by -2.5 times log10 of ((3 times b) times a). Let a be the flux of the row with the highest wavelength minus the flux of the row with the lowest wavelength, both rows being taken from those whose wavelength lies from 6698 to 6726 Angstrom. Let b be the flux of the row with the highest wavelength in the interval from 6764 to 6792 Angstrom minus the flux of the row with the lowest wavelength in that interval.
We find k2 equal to -1.5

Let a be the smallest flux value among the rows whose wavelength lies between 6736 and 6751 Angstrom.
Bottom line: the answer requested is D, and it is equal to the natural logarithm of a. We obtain 2.259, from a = 9.57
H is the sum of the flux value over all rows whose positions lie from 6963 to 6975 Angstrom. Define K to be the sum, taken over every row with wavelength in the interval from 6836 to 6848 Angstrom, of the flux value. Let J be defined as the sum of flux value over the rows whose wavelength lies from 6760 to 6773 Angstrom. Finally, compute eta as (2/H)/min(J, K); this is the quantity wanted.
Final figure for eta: 0.0009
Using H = 56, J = 42.1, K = 40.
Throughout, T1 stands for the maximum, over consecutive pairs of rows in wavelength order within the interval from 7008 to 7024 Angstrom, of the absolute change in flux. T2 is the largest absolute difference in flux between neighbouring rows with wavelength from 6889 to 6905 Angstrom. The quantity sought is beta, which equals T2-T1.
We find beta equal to -0.08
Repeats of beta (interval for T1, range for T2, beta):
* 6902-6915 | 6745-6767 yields -0.46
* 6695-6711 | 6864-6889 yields 0.56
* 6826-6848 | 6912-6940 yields 0.61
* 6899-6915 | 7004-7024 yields -0.19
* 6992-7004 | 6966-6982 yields -0.20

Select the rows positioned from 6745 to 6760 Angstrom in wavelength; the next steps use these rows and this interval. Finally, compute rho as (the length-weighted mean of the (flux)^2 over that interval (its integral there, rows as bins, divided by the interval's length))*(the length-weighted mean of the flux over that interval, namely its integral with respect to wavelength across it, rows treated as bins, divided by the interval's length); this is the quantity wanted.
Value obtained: 1014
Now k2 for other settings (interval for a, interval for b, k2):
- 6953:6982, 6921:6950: -1.8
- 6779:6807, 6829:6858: 2.7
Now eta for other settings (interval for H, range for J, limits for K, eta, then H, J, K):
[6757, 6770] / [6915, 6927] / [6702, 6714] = 0.0011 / 42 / 44.1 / 46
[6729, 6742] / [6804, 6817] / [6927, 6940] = 0.0013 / 40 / 38.1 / 51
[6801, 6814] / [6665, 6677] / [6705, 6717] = 0.0012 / 39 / 50.0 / 44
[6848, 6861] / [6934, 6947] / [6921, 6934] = 0.0011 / 38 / 52.4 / 49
